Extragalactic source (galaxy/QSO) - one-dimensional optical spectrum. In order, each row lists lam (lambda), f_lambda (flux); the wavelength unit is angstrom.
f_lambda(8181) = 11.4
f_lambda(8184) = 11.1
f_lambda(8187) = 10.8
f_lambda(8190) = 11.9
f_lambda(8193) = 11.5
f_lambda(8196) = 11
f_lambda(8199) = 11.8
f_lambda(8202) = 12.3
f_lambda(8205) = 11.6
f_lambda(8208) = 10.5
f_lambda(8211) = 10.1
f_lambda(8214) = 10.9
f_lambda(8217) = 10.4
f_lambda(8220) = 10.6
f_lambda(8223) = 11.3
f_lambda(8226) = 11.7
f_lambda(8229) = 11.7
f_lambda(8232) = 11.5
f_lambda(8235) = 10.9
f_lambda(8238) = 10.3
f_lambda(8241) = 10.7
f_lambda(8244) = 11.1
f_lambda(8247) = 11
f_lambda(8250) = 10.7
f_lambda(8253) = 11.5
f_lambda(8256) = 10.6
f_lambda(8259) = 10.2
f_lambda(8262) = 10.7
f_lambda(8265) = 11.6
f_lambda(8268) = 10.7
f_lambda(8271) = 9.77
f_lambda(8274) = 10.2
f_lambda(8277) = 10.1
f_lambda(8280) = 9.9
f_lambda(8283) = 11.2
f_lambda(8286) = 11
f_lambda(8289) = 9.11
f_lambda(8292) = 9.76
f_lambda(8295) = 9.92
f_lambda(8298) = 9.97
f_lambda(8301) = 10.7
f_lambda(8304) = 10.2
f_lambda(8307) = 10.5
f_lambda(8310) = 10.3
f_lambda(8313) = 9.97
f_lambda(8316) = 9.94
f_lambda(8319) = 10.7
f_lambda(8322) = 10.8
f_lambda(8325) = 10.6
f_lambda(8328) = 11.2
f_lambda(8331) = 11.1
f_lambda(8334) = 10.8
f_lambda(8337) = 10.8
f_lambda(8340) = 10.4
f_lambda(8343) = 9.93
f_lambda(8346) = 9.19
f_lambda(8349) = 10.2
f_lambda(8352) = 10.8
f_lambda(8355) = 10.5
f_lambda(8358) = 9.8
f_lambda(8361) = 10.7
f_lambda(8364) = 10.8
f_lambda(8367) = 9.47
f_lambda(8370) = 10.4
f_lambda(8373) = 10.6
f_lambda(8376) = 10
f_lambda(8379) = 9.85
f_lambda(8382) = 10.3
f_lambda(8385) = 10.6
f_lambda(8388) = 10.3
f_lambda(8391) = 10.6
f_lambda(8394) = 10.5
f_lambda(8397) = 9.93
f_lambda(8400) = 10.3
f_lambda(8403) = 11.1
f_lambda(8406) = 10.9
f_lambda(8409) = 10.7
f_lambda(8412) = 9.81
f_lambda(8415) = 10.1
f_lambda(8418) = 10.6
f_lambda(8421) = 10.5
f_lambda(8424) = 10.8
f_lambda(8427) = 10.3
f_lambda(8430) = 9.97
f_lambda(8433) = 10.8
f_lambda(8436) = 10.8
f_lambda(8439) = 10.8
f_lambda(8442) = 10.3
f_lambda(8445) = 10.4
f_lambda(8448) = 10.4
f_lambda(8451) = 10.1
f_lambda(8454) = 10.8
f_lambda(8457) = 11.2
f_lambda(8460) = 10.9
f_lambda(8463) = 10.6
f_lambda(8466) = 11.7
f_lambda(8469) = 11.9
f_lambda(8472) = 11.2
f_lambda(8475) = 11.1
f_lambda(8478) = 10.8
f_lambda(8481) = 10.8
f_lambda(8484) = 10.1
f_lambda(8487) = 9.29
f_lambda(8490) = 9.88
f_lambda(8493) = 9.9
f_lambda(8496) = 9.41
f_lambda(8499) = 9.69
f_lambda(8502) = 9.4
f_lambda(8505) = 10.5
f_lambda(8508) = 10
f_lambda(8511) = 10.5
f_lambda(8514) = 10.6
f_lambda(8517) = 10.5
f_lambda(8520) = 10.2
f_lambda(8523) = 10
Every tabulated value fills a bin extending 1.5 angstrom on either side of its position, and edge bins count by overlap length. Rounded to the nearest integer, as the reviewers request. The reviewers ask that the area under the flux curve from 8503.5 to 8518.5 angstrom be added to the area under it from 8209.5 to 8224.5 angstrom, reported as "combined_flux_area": 316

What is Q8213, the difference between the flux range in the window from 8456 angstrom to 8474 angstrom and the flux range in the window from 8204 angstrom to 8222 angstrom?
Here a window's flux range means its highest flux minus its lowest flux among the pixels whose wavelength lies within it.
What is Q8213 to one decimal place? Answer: -0.2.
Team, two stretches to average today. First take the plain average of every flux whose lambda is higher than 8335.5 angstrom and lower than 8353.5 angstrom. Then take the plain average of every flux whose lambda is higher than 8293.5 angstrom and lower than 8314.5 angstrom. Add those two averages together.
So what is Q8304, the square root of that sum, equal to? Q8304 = 4.52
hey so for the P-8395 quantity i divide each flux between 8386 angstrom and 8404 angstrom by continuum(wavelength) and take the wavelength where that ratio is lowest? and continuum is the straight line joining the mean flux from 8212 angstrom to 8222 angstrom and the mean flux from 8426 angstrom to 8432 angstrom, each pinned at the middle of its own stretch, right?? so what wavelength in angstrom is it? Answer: 8397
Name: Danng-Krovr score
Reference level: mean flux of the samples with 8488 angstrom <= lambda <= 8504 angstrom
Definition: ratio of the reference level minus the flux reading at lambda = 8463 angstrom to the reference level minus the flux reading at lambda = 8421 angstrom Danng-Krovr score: 1.1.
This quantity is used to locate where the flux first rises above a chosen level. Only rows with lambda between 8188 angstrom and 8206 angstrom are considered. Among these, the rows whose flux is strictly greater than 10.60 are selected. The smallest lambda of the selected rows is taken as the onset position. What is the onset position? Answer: 8190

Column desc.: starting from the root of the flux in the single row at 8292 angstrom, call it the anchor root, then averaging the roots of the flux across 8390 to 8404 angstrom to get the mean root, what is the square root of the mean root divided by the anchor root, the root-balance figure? 1.02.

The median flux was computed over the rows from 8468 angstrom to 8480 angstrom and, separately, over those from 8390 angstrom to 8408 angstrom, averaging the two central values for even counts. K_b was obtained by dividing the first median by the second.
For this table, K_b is 1.06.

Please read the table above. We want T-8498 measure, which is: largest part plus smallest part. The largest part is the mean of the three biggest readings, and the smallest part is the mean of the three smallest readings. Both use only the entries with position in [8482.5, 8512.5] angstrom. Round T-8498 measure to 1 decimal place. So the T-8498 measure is 19.7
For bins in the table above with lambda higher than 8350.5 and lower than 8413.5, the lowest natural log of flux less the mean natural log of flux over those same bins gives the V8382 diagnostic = -0.09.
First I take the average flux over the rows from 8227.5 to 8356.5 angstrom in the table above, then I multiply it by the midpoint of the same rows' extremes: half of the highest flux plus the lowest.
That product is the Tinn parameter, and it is 110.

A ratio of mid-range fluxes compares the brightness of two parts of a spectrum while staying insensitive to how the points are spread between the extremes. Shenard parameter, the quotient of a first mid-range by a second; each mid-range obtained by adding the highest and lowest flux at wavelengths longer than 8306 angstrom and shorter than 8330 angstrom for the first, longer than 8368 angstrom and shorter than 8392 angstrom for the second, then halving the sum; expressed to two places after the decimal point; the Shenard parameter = 1.03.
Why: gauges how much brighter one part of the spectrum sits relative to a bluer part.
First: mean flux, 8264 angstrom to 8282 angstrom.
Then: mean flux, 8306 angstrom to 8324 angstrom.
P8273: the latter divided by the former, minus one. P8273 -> 0.00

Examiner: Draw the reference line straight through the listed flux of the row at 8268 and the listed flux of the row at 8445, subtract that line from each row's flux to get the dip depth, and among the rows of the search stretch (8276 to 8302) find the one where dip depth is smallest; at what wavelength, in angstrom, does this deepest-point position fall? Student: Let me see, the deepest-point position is 8289 angstrom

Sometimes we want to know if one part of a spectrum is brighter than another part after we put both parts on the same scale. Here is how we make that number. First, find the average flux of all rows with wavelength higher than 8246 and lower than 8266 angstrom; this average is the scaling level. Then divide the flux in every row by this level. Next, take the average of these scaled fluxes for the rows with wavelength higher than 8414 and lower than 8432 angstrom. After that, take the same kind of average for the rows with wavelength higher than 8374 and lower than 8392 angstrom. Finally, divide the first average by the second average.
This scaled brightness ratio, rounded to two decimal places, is 1.01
